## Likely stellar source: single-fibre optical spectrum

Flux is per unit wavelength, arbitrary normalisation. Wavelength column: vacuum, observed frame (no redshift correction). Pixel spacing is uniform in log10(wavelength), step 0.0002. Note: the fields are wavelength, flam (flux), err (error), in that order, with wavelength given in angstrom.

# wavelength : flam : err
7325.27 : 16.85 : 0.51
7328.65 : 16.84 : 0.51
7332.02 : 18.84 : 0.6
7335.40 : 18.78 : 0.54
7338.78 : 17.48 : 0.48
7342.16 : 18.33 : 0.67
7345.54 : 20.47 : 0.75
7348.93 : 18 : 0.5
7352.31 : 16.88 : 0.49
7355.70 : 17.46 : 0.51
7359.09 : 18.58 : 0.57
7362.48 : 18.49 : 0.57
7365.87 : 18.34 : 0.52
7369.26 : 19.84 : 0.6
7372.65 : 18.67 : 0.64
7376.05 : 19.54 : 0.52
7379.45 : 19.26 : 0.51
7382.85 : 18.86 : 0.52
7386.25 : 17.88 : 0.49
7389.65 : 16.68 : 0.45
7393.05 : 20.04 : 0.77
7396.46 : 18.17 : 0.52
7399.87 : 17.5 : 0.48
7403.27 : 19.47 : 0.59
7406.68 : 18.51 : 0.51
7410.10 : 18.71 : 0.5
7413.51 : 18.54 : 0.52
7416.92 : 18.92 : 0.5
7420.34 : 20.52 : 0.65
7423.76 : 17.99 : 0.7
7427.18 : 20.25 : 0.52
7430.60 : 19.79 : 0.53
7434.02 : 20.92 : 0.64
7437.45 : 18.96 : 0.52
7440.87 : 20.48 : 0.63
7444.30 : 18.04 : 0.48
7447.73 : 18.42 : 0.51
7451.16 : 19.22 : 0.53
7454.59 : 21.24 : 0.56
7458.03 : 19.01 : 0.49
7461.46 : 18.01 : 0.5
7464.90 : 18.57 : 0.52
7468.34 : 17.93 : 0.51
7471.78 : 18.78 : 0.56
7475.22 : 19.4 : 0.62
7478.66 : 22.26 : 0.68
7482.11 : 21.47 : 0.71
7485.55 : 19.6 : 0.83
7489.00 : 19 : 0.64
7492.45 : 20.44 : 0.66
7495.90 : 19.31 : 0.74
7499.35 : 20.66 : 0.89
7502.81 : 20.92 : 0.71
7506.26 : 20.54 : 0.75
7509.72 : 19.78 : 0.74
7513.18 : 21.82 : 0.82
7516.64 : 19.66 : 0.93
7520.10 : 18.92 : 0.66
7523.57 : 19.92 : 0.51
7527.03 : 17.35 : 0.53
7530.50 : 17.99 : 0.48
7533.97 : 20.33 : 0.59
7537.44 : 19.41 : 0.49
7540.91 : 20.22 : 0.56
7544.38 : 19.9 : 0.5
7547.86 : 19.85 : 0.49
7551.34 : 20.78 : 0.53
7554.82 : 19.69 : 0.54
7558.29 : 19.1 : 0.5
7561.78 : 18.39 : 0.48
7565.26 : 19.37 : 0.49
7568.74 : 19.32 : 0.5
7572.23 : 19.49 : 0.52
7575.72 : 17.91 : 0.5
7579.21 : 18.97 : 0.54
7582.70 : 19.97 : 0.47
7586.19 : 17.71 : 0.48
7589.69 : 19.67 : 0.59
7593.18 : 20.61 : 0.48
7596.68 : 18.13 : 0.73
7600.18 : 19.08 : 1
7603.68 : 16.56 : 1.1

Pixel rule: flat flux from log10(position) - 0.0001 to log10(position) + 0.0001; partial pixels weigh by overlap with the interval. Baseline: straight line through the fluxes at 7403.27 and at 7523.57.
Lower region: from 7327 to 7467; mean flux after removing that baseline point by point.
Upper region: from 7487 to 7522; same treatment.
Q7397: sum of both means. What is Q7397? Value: -0.40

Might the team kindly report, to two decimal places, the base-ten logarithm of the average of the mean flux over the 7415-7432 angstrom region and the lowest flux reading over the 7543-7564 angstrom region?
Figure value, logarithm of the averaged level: 1.28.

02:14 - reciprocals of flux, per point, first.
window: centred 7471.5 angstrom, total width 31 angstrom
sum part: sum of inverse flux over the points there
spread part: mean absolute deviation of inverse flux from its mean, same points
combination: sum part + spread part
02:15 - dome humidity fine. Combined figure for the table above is 0.47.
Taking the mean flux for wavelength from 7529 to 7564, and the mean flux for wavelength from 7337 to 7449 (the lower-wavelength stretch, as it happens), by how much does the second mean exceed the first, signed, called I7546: -0.78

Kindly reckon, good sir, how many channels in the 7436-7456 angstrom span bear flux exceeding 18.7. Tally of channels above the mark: 4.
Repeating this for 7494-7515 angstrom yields 6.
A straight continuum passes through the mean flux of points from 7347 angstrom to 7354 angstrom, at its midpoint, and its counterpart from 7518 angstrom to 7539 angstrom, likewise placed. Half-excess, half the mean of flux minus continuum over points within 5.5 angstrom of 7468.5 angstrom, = -0.02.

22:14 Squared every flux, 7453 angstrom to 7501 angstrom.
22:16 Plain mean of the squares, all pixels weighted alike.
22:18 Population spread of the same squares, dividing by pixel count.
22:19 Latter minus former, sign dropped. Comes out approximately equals 338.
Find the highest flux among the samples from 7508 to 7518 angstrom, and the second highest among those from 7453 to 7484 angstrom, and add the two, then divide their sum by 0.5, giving 86.6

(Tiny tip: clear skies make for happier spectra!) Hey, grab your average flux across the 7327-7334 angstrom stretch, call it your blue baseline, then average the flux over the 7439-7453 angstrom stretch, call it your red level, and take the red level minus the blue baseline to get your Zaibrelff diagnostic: 1.2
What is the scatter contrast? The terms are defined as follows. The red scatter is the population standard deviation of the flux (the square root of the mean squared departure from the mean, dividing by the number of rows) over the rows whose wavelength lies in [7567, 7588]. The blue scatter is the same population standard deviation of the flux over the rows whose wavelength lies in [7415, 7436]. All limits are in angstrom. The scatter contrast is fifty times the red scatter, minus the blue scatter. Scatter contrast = 40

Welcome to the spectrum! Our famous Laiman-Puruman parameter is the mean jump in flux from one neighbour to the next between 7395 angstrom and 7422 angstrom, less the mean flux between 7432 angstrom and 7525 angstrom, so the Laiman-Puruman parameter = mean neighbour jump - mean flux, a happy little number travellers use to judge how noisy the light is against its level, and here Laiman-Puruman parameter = -18.9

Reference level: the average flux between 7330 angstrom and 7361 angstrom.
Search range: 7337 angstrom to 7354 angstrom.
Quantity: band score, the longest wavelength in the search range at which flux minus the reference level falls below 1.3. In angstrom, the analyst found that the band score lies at 7352.31 angstrom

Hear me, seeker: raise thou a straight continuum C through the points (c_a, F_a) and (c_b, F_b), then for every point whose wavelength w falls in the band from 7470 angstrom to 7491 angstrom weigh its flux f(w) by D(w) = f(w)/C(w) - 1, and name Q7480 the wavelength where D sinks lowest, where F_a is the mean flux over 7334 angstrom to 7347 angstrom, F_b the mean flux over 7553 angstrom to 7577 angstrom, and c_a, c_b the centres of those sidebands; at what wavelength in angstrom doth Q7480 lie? 7471.78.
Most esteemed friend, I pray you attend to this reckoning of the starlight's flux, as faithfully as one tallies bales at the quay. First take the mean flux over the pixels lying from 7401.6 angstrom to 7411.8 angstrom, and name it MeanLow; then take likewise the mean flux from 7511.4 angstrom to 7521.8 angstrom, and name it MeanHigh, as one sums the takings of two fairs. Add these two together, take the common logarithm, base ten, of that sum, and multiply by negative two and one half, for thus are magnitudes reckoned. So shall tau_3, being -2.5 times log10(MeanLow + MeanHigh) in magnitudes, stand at -3.98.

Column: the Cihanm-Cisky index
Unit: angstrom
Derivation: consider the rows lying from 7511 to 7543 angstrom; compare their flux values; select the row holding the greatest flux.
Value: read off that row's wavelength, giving 7513.18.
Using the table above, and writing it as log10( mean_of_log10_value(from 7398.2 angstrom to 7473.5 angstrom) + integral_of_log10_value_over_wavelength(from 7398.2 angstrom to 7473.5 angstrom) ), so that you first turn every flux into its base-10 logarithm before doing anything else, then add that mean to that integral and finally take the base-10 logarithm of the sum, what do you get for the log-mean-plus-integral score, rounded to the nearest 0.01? 1.99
